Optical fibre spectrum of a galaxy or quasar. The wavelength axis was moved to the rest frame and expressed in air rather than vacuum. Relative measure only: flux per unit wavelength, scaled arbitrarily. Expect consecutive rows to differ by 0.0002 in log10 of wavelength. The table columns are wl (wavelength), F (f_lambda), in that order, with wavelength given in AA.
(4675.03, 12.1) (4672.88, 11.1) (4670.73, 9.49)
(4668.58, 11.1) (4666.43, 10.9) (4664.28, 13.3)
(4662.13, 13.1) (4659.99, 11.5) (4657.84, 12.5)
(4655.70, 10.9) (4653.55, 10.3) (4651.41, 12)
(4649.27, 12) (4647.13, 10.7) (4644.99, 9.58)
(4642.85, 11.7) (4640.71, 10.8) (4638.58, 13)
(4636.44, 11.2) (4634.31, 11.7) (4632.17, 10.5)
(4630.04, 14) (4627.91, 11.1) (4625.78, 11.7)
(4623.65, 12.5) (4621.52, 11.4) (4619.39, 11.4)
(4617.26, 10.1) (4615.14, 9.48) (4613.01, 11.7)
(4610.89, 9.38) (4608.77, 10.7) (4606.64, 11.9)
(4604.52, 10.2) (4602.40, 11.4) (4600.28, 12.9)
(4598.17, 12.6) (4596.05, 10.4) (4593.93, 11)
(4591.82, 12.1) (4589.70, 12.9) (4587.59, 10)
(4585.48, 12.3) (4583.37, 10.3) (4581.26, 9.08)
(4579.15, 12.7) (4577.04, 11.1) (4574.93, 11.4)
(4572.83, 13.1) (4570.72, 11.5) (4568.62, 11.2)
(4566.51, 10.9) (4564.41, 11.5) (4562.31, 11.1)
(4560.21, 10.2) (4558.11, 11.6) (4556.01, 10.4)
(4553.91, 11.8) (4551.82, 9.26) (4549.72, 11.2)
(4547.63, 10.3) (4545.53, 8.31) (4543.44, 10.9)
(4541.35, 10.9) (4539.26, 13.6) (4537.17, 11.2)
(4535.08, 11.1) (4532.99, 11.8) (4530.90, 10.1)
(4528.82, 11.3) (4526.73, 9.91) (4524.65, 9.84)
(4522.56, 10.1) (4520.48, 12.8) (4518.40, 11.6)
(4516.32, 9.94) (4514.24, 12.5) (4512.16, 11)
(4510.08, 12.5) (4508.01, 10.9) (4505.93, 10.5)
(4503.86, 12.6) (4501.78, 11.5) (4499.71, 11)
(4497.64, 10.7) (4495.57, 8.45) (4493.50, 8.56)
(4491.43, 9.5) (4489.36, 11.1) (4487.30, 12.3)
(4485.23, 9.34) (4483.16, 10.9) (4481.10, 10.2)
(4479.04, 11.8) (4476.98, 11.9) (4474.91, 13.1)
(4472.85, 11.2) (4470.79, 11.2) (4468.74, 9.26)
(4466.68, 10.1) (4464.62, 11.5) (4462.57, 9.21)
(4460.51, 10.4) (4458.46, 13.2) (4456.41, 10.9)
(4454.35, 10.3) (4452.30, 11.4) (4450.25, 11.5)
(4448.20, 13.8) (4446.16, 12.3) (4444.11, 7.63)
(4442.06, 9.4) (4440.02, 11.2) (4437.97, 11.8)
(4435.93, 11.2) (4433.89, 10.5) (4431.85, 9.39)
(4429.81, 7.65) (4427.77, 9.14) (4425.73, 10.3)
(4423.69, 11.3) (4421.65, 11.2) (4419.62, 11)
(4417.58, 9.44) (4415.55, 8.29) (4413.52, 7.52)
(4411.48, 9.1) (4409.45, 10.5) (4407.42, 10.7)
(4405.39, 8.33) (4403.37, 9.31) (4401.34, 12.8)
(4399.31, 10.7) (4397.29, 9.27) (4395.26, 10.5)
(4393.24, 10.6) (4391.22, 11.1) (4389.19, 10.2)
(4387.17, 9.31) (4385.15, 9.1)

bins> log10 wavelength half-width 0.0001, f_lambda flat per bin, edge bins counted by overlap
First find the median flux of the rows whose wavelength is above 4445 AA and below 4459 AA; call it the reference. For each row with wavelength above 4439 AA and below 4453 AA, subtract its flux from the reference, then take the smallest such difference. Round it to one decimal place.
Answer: -2.3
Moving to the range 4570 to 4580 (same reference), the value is -1.6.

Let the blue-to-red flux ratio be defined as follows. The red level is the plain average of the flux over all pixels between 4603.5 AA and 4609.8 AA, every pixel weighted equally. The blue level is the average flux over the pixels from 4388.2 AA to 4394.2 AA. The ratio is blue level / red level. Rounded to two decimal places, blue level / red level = 0.97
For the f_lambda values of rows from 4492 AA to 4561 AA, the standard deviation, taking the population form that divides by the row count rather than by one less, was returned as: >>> 1.21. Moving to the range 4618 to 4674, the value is 1.07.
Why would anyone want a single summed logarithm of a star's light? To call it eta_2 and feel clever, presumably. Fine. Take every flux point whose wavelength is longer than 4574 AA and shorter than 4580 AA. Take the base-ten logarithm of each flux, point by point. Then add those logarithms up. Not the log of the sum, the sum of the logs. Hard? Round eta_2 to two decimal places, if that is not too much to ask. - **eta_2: 3.21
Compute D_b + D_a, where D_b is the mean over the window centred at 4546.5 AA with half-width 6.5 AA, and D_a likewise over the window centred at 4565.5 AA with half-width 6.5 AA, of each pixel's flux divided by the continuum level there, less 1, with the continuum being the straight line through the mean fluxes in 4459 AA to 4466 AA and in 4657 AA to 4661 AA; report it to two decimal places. -0.10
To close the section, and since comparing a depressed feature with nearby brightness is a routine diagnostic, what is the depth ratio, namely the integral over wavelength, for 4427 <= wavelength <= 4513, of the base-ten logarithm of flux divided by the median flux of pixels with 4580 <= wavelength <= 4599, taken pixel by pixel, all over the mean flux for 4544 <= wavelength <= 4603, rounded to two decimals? -0.10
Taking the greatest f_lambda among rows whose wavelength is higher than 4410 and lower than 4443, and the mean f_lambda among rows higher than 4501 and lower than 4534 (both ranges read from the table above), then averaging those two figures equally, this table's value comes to 11.49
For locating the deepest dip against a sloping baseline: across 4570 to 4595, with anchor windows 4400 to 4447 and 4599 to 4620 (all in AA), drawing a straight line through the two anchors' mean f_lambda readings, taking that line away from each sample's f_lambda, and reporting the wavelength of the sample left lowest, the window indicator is 4581.26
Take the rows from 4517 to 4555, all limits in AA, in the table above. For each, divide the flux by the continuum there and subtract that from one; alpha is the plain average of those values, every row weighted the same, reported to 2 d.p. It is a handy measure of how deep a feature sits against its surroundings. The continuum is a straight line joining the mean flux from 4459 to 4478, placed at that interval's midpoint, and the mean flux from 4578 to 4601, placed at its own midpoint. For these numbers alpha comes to 0.03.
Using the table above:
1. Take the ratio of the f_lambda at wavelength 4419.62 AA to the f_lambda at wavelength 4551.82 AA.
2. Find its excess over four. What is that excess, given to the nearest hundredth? -2.81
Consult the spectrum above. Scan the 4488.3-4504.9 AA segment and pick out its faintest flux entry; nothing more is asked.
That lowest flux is 8.45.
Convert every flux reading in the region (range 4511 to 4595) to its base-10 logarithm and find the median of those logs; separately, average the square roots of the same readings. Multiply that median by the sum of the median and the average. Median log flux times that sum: 4.57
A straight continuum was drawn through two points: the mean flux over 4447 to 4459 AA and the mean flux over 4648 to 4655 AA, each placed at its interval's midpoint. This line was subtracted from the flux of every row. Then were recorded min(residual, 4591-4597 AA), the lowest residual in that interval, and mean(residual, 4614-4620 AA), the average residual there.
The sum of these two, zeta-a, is -2.3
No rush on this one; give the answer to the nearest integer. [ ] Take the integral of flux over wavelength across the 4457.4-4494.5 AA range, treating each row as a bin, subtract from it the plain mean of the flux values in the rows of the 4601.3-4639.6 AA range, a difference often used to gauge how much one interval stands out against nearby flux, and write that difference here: 390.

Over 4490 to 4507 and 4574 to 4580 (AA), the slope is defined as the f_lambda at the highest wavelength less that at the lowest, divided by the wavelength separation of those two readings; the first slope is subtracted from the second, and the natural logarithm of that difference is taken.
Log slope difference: -1.4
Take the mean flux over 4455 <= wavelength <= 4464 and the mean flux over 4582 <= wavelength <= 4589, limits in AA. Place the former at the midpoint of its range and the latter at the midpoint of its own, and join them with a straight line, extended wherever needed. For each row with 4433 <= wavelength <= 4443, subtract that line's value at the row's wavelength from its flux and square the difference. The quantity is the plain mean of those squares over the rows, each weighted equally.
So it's 0.7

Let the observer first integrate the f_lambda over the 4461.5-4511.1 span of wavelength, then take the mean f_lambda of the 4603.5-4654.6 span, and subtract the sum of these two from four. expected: -543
